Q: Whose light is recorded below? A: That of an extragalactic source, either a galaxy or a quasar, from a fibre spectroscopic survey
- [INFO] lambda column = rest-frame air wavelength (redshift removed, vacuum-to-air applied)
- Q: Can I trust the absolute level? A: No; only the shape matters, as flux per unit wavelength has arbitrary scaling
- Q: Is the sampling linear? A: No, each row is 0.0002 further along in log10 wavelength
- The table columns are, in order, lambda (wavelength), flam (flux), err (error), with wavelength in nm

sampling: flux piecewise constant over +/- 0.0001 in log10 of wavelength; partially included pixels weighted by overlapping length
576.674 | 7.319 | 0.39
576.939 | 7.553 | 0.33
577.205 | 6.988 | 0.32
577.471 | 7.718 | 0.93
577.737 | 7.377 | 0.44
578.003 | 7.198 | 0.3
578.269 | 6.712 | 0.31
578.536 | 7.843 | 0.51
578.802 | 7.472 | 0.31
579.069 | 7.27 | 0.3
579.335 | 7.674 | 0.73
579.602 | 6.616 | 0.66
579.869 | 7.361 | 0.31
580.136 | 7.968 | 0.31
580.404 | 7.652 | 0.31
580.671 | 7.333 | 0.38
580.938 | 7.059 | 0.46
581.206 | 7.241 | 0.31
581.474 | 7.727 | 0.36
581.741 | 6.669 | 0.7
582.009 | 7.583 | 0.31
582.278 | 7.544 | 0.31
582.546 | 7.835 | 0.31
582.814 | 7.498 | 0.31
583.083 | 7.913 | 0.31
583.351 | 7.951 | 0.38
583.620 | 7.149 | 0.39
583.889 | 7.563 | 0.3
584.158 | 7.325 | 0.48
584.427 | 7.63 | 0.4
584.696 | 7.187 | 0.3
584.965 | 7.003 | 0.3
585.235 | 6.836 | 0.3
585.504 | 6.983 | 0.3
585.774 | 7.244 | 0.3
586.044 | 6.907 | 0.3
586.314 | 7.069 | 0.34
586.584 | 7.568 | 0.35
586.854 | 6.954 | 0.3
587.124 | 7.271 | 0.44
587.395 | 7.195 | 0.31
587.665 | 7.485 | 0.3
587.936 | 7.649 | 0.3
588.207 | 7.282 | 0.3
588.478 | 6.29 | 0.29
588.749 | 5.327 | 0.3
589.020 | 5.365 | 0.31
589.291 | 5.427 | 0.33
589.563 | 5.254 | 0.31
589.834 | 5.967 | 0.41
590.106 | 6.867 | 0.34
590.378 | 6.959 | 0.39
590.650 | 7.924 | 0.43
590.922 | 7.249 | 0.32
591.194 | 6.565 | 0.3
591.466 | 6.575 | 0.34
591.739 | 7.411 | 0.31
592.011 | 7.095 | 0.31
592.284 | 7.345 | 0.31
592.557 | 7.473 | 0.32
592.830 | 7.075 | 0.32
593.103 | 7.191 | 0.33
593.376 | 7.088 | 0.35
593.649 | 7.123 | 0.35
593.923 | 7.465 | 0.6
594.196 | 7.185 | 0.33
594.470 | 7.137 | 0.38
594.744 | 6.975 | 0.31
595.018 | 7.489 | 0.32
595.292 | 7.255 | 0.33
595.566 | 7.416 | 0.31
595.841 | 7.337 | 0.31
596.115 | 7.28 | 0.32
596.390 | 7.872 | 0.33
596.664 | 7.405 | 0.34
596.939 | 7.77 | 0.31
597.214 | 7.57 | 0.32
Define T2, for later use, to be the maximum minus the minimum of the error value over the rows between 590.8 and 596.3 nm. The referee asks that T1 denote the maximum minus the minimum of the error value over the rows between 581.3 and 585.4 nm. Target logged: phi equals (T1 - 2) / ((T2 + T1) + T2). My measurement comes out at -1.6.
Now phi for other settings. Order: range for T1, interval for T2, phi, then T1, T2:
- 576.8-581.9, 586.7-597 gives -1.1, 0.6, 0.31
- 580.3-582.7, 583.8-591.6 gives -2.1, 0.4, 0.19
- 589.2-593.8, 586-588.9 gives -4.3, 0.1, 0.15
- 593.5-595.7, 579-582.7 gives -1.5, 0.3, 0.43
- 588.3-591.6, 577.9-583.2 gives -1.9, 0.1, 0.43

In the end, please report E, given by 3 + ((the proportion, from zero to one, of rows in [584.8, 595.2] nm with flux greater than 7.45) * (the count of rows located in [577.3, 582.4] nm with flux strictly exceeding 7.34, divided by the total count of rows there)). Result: 3.11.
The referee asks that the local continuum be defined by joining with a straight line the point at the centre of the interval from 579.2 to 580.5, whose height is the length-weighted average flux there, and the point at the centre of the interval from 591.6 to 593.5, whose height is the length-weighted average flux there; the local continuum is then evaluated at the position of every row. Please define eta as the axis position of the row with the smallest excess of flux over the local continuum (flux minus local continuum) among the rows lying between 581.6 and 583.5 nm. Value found 581.741 nm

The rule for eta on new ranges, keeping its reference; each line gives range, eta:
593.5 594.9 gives 594.744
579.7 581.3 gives 580.938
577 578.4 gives 578.269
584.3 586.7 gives 585.235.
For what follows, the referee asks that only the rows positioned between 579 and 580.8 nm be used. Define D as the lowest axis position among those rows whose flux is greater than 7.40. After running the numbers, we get 579.335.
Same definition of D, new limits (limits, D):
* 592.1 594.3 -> 592.557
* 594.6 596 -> 595.018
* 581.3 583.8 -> 581.474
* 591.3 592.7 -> 591.739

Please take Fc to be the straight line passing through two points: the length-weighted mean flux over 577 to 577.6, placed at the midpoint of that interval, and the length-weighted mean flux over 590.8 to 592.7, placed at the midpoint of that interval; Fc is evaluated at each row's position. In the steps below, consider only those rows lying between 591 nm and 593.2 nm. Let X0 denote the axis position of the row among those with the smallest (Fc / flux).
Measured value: 592.557 nm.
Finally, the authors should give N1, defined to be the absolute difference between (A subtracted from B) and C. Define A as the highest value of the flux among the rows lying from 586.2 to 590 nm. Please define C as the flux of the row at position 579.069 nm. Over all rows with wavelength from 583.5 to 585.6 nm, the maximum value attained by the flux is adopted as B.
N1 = 7.3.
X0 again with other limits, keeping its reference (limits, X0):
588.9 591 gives 590.650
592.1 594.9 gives 593.923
